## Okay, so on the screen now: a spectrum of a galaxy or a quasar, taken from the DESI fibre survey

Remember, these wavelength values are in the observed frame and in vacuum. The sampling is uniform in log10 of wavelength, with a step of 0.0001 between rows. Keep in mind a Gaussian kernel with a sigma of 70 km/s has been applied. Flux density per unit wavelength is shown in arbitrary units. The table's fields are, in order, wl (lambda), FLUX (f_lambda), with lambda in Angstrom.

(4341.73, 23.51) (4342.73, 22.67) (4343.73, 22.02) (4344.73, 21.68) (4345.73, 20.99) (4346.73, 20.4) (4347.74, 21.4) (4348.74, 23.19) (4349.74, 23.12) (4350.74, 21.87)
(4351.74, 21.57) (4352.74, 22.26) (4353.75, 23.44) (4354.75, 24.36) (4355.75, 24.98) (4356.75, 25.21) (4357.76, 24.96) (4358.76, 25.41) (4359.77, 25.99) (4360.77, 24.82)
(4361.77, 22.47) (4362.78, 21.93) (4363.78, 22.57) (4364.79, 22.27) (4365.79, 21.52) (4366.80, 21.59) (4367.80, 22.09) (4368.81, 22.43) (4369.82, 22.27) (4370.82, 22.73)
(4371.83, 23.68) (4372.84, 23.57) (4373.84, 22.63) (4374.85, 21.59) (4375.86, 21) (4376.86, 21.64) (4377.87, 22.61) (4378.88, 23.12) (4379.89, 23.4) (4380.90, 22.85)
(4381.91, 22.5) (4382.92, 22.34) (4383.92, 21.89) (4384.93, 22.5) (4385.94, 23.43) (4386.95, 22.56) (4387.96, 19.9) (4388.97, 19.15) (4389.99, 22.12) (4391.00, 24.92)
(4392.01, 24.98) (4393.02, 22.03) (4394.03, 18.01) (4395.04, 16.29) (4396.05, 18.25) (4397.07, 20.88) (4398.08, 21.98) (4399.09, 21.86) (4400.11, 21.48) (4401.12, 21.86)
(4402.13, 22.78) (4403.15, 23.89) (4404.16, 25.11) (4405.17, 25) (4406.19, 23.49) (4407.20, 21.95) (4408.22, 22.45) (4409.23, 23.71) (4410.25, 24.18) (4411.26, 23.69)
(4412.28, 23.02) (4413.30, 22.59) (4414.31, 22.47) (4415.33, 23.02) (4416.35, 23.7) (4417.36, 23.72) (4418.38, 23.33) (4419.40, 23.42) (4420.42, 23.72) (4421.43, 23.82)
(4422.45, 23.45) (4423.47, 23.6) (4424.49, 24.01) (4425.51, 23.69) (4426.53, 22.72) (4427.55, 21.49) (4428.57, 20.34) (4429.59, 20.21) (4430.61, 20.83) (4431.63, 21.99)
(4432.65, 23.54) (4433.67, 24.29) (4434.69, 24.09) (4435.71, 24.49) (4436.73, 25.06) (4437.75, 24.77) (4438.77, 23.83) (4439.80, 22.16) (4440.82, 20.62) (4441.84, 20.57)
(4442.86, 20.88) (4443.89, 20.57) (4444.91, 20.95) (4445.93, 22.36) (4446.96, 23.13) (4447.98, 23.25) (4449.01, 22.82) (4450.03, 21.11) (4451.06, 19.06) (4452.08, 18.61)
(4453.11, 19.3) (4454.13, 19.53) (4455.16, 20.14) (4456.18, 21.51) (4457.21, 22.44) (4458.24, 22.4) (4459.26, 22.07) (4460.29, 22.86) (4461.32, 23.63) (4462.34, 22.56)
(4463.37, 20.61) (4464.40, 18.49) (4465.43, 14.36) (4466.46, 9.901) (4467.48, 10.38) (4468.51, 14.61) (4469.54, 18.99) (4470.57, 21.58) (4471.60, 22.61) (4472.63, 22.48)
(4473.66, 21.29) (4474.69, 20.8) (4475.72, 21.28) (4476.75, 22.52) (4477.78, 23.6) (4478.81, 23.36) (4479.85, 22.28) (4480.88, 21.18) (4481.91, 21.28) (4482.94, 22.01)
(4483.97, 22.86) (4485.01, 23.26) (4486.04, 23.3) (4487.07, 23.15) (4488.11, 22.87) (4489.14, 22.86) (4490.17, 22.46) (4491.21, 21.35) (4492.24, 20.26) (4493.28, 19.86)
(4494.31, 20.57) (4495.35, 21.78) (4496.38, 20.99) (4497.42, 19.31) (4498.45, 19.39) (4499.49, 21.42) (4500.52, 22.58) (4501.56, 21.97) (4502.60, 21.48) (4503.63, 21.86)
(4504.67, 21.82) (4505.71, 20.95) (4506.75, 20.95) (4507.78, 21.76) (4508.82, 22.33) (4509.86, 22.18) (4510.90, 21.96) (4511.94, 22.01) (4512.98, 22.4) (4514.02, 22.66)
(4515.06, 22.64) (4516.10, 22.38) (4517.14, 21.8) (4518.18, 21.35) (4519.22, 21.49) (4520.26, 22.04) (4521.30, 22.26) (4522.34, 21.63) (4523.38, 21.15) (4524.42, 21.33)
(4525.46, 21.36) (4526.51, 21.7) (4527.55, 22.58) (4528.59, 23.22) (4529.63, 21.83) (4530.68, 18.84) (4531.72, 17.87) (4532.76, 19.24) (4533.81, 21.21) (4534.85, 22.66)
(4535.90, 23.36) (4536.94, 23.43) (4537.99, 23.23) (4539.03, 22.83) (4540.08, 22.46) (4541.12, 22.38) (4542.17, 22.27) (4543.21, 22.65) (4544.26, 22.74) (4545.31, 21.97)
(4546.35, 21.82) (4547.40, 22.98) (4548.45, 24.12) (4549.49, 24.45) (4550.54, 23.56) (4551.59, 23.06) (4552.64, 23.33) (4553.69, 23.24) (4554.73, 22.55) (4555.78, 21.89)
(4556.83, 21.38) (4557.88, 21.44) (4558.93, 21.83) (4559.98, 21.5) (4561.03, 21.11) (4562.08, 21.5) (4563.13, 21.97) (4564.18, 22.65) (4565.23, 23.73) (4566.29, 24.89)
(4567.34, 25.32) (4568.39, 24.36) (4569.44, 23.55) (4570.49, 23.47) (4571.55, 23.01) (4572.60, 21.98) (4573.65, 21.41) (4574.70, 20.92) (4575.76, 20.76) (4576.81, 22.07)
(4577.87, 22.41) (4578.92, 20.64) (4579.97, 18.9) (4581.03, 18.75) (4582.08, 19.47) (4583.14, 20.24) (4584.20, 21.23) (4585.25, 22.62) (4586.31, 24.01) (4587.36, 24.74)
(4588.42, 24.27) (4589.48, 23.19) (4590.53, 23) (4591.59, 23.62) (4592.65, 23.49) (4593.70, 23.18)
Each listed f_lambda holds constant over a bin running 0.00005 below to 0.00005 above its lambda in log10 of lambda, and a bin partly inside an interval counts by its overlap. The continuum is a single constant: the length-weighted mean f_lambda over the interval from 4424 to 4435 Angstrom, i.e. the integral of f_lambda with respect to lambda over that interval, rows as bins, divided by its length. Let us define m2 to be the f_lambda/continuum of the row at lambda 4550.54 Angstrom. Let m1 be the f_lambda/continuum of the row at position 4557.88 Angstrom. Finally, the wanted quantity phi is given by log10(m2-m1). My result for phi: -1.02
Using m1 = 0.96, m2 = 1.05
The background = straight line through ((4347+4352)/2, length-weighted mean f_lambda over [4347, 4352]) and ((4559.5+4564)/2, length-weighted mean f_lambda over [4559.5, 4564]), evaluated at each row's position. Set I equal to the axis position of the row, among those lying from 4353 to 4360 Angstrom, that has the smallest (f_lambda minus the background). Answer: 4353.75 Angstrom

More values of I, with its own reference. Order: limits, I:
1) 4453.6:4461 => 4454.13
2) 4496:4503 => 4497.42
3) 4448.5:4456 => 4452.08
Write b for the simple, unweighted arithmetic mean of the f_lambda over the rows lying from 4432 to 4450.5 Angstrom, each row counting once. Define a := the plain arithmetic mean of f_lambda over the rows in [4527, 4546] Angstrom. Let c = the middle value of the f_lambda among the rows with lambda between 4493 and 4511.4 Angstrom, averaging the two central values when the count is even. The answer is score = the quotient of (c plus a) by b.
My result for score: 1.92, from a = 21.9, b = 22.69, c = 21.6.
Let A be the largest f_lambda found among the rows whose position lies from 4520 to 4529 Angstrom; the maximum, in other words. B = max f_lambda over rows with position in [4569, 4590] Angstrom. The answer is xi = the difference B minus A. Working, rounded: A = 23.22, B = 24.74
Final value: 1.5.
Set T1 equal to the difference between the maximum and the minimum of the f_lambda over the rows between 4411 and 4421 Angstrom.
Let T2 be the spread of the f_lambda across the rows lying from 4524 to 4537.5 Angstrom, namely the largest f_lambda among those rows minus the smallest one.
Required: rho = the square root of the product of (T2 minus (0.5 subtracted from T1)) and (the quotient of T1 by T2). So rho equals 1.04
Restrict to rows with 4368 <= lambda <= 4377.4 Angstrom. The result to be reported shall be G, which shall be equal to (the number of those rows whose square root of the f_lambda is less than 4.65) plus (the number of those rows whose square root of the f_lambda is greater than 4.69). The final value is 8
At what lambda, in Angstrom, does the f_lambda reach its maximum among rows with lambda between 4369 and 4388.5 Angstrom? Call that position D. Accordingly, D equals 4371.83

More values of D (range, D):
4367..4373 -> 4371.83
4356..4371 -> 4359.77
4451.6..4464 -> 4461.32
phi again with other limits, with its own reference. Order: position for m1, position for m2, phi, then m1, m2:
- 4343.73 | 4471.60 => -1.58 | 0.98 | 1.01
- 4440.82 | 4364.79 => -1.13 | 0.92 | 0.99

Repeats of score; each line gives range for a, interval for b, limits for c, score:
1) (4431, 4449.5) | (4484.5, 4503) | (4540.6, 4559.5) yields 2.10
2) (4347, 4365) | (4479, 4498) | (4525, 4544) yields 2.11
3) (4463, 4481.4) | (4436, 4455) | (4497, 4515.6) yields 1.92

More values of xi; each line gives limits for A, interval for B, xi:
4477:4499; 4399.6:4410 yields 1.5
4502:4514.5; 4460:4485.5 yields 1.0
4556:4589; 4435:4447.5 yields -0.3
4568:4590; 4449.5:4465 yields -1.1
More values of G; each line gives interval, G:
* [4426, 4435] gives 8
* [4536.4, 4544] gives 7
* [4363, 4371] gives 8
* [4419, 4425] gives 6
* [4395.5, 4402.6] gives 4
